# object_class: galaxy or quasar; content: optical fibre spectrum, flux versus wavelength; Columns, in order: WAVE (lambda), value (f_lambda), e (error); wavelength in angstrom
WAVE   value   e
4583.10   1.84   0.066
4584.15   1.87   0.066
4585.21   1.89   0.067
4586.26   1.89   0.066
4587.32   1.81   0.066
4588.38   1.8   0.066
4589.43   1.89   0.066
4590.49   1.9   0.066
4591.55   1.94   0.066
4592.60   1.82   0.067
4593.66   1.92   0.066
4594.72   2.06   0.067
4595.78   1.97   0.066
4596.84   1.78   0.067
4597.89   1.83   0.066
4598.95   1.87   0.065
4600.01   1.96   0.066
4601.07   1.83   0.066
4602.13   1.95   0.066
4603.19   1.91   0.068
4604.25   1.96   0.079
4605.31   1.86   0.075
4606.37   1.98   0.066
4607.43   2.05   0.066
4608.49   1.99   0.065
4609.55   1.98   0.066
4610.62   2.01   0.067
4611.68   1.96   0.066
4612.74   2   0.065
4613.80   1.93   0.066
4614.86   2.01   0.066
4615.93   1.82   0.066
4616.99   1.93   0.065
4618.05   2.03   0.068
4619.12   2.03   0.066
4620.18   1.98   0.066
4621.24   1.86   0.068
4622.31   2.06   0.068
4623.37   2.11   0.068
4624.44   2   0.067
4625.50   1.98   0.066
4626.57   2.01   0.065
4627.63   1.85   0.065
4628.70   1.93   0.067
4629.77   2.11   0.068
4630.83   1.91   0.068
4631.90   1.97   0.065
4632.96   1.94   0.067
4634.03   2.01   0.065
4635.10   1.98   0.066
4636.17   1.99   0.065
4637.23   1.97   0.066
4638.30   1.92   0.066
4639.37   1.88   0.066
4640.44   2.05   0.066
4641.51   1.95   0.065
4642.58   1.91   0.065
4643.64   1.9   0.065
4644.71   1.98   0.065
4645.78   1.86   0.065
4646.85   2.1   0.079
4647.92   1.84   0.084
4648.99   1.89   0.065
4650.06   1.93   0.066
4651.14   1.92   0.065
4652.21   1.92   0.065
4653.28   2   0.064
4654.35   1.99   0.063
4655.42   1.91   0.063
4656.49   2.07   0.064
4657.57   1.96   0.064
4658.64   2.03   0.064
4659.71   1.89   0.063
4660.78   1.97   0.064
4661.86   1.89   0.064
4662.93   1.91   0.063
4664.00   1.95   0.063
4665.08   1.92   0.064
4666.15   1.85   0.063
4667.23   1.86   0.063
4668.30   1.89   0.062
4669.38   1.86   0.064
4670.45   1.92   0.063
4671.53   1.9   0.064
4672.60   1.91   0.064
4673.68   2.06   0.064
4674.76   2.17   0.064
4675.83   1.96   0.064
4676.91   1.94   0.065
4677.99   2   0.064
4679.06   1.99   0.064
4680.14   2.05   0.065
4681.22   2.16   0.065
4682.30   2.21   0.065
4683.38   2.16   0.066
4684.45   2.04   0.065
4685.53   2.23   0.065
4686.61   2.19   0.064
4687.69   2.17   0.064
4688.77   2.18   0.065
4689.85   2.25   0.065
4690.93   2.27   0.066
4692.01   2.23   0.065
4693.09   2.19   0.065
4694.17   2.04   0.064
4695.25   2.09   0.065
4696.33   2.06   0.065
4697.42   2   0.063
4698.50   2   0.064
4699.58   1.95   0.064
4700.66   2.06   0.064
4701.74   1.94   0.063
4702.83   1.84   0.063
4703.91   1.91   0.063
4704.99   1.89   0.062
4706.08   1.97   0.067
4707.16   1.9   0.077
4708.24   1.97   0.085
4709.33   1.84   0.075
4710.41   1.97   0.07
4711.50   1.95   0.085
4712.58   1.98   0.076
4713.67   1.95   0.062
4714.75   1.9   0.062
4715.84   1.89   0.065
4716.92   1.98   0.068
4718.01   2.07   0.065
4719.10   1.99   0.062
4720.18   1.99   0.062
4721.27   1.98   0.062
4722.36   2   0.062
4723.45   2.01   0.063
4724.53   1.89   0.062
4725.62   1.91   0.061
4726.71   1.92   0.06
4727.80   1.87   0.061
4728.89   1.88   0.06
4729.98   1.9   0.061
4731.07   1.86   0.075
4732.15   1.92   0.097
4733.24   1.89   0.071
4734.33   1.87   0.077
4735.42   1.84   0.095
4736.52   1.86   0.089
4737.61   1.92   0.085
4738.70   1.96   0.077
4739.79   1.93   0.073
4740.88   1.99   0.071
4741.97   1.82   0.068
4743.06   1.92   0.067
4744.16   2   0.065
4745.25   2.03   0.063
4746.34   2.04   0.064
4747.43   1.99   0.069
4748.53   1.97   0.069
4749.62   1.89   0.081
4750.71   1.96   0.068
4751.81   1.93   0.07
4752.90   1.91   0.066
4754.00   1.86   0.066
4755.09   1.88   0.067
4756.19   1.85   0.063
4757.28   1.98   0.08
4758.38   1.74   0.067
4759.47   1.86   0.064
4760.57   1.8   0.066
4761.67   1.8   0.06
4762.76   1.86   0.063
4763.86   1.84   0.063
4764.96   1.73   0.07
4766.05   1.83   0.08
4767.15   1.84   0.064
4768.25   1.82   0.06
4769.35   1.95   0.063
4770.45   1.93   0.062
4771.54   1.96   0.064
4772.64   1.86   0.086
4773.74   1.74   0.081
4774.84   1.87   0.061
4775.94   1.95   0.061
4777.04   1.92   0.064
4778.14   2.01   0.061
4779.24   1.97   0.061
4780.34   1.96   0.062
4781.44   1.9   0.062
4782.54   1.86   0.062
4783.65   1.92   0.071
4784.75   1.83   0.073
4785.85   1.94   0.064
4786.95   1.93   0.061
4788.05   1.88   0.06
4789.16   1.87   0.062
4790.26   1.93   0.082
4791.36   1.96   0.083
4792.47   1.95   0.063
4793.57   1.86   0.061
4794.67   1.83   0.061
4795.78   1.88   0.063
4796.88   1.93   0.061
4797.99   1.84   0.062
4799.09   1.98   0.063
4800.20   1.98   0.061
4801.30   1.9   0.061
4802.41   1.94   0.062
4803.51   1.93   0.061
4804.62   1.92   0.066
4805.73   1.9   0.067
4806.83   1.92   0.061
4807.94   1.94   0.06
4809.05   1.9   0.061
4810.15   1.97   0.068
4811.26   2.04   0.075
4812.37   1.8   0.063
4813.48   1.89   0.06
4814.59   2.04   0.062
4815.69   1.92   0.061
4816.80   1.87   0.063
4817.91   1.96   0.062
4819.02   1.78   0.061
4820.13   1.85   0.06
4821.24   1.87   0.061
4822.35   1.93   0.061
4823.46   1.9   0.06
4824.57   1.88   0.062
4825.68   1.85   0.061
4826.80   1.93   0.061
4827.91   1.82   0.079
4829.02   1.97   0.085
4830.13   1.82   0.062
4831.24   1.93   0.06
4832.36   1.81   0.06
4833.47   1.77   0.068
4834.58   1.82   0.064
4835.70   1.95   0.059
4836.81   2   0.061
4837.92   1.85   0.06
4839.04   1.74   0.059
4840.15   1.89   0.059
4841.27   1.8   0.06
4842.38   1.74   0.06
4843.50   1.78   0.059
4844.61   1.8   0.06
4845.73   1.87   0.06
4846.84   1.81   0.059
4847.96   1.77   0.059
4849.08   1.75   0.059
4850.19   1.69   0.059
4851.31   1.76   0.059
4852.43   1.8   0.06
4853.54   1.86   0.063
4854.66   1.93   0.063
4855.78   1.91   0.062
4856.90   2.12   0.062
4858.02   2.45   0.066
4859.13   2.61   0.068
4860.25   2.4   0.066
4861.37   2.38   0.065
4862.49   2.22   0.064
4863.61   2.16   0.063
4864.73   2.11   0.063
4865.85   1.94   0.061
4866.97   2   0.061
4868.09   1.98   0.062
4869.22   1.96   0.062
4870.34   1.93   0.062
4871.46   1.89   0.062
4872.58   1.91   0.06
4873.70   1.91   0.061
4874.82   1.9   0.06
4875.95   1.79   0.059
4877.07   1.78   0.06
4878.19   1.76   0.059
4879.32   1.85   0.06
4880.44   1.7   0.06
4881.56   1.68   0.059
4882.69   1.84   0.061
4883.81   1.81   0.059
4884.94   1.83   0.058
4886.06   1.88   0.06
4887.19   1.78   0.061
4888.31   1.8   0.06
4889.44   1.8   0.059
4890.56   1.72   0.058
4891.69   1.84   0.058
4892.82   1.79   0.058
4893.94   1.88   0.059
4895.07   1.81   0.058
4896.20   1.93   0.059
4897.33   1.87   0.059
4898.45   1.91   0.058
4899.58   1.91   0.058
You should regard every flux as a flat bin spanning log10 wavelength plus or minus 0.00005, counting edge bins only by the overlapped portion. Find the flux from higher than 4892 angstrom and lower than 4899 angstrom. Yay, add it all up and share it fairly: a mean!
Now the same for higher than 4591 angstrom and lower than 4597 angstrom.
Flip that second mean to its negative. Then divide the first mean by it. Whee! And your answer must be -0.97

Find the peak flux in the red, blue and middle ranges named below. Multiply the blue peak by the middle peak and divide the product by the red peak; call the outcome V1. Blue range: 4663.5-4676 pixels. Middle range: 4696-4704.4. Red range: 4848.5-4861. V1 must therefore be 1.7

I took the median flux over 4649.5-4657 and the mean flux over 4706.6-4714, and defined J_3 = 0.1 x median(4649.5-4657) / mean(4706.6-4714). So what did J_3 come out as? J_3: 0.100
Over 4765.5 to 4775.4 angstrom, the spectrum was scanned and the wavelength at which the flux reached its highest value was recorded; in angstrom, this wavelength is 4771.54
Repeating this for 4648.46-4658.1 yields 4656.49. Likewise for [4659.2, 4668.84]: 4660.78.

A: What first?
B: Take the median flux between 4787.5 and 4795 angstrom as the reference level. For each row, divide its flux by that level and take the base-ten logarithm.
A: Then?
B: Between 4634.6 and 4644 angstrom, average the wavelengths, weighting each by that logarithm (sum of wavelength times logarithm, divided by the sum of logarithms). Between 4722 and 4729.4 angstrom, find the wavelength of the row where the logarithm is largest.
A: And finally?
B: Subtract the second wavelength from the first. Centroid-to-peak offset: -84.9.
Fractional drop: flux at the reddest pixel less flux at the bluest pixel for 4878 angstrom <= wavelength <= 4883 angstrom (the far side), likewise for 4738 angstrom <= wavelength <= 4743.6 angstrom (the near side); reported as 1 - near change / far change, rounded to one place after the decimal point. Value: 1.5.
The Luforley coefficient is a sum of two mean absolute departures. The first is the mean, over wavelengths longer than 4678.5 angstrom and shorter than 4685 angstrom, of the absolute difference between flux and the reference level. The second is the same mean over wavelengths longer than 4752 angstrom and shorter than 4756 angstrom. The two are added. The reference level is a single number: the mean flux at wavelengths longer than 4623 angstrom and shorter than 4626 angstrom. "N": 0.23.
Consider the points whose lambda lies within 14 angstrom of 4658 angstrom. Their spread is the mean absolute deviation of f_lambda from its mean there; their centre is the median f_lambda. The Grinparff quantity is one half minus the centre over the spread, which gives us -37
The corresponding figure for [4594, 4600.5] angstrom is -22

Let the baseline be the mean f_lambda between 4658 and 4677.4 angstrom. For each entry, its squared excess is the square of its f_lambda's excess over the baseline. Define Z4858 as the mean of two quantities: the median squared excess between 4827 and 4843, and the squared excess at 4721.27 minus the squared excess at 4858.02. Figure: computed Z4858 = -0.123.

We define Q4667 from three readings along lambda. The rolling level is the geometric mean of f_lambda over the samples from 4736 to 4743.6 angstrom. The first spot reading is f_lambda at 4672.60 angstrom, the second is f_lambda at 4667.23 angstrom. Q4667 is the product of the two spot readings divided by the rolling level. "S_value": 1.86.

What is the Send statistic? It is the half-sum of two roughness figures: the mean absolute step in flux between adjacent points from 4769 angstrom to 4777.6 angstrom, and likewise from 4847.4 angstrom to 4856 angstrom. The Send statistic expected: 0.061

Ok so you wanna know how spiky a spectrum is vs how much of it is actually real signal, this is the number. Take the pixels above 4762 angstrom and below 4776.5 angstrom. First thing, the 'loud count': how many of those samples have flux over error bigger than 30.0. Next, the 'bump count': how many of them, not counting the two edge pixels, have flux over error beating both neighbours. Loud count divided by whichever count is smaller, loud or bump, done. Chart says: 6.00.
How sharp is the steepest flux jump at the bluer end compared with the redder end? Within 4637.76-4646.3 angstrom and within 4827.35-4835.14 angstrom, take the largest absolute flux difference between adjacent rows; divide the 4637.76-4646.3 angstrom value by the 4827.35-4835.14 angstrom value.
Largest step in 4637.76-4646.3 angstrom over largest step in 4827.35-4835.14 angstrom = 1.1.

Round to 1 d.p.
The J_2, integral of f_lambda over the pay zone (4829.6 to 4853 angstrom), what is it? 42.5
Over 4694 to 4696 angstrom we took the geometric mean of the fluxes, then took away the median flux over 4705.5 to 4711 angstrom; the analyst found 0.095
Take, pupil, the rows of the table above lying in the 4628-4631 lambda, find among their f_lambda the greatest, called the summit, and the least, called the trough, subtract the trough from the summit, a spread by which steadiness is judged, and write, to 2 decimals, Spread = 0.20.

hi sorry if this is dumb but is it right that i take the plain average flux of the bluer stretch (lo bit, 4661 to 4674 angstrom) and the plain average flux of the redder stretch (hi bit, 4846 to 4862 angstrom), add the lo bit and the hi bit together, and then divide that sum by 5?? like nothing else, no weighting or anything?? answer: 0.785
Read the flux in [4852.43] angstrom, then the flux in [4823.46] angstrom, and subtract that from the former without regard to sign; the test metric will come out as 0.100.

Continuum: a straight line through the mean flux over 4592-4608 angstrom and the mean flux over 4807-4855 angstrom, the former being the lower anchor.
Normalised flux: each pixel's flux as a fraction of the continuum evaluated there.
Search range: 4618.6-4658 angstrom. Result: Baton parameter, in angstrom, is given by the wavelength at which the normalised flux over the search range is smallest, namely 4647.92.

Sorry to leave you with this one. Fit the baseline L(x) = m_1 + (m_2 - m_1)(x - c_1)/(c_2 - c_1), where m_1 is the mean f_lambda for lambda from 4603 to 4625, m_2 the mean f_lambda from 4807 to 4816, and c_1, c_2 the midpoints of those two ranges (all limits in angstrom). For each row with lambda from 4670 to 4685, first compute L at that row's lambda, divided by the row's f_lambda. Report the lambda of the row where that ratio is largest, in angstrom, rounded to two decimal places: 4671.53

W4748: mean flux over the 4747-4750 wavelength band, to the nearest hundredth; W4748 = 1.95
